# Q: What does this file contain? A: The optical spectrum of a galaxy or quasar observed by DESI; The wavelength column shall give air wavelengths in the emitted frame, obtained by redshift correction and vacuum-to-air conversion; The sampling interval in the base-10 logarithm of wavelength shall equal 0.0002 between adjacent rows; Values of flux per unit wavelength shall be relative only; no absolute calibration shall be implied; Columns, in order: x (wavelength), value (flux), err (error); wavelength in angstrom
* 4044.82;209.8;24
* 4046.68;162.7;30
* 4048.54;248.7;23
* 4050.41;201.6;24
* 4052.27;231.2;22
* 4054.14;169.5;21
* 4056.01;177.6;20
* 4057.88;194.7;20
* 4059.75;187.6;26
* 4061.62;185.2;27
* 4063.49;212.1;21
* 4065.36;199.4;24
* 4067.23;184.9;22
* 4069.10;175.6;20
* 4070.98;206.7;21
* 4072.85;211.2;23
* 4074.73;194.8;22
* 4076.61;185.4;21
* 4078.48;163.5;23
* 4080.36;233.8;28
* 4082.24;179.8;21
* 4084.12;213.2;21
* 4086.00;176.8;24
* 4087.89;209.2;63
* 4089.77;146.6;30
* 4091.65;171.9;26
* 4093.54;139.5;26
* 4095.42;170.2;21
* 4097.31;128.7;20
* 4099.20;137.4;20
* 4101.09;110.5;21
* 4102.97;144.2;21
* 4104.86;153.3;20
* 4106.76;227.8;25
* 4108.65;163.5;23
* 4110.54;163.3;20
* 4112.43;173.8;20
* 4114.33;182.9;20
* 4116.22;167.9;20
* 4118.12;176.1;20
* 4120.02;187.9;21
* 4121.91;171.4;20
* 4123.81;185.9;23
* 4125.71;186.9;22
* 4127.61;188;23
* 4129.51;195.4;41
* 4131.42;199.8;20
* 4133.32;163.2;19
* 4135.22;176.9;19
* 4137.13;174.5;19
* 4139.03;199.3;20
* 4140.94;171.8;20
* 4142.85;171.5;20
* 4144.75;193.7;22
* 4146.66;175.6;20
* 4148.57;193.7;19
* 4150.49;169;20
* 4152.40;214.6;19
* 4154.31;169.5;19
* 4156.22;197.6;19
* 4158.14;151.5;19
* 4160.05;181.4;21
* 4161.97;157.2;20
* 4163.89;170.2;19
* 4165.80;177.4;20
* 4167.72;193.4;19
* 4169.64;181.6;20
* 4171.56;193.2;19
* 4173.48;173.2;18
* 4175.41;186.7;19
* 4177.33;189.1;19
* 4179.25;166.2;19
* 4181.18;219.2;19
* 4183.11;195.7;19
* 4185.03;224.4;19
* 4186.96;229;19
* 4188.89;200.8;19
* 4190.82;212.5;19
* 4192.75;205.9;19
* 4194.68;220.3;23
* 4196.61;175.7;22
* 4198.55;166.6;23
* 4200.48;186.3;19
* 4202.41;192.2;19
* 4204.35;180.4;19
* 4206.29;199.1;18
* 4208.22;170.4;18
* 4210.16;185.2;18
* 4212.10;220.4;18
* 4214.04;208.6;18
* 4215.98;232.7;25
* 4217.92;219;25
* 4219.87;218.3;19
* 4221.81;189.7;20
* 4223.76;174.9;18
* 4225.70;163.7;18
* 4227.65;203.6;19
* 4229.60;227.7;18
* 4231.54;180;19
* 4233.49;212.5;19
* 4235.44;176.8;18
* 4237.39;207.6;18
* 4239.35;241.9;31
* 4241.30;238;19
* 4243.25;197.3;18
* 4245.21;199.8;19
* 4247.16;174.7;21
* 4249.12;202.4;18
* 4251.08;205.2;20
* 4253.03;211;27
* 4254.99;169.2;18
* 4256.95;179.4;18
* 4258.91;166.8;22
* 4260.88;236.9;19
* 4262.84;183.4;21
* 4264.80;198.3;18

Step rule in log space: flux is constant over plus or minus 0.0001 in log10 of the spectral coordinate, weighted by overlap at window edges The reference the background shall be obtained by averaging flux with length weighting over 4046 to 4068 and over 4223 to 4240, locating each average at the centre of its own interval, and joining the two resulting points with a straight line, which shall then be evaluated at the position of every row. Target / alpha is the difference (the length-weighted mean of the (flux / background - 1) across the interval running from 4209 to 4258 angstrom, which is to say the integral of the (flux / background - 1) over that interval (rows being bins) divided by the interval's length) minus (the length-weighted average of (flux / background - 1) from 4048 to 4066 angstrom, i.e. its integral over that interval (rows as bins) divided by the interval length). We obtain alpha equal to 0.00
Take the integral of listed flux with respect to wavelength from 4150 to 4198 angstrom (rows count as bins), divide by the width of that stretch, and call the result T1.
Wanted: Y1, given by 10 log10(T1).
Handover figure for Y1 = 22.8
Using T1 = 190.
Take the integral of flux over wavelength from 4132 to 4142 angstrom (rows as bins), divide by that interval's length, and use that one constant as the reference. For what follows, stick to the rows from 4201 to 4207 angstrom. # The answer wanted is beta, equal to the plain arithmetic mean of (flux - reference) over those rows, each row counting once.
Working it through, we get 13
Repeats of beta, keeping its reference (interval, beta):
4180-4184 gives 30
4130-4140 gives 5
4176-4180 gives 0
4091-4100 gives -28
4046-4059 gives 20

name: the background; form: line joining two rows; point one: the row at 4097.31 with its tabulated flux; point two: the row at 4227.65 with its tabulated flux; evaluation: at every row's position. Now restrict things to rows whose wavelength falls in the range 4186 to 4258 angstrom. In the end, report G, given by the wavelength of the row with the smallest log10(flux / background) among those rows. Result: 4254.99 angstrom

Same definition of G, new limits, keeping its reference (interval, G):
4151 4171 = 4158.14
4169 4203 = 4198.55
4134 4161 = 4158.14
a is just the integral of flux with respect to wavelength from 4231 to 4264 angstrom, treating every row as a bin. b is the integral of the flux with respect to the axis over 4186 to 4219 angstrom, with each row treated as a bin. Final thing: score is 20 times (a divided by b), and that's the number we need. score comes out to 19.9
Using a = 6574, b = 6611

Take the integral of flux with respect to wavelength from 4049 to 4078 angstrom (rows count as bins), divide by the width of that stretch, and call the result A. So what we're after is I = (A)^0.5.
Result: 14.0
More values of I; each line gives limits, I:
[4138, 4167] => 13.4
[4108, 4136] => 13.4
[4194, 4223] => 14.0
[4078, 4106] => 12.9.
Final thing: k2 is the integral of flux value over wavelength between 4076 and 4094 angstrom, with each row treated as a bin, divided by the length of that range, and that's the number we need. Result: 183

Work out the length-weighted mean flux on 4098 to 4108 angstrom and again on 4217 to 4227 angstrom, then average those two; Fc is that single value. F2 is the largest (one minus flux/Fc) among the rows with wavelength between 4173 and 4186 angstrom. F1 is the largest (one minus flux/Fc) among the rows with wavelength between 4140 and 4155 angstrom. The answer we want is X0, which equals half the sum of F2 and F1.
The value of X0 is 0.04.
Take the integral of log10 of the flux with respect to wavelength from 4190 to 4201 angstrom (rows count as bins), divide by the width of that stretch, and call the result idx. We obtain 2.287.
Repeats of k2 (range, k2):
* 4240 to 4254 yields 205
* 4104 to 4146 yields 181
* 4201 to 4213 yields 191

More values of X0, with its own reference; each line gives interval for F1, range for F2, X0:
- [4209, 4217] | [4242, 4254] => -0.04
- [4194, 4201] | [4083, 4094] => 0.12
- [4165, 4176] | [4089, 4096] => 0.10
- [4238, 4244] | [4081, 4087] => -0.08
